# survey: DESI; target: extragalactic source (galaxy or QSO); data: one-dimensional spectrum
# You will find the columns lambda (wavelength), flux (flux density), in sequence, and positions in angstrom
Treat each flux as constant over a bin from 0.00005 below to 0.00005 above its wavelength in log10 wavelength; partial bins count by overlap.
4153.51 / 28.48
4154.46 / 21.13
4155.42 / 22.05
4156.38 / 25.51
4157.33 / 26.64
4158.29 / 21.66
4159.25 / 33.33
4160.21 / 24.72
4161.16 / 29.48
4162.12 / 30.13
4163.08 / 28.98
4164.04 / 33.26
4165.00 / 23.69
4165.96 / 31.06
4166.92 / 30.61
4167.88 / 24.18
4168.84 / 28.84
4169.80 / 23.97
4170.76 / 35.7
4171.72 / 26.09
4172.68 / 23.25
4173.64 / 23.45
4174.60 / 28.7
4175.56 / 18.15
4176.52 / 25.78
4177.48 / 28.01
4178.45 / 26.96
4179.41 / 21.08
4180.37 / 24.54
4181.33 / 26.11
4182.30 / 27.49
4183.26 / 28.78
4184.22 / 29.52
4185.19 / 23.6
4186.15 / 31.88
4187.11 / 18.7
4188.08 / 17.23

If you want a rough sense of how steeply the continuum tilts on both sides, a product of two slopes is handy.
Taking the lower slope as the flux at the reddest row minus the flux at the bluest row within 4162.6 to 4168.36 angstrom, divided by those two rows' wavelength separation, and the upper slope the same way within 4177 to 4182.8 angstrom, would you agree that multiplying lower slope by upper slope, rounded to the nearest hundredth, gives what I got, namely 0.11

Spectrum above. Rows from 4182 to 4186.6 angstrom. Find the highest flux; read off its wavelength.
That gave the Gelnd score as 4186.15 angstrom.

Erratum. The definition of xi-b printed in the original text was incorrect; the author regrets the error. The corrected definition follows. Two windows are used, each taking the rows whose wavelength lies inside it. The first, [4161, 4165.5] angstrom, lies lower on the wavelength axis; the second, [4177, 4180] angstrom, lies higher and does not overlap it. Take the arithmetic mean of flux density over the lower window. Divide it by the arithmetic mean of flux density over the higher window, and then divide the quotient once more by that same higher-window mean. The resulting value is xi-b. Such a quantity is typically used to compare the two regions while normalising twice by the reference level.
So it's 0.045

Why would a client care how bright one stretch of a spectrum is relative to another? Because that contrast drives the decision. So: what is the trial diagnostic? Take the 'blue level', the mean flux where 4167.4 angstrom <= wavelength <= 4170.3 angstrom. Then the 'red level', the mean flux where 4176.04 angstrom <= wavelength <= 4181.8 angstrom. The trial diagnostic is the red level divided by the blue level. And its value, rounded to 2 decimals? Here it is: 0.99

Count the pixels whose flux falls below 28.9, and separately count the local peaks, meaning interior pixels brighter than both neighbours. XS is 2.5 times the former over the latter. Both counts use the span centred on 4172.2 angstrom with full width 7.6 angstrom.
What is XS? 9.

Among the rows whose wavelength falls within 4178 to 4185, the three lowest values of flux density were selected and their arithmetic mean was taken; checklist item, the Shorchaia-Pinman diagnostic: 23.9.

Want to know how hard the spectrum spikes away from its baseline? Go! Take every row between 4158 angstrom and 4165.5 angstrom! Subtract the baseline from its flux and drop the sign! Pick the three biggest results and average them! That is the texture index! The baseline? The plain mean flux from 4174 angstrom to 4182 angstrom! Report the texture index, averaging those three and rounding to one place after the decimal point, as 7.3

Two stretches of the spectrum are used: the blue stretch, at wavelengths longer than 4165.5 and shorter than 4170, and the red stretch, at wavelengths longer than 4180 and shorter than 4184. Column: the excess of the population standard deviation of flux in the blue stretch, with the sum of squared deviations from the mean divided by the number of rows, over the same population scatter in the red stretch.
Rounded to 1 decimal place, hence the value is 1.5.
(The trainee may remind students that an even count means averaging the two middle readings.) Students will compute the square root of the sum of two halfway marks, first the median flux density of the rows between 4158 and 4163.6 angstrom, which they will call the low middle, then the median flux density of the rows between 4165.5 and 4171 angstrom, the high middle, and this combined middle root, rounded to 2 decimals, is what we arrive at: 7.68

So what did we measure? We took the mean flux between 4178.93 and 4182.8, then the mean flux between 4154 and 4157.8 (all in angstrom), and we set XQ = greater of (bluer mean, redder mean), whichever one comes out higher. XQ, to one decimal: 24.8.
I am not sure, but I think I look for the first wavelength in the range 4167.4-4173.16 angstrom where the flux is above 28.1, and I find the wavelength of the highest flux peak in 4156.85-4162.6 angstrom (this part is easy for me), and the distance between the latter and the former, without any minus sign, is 9.6 angstrom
